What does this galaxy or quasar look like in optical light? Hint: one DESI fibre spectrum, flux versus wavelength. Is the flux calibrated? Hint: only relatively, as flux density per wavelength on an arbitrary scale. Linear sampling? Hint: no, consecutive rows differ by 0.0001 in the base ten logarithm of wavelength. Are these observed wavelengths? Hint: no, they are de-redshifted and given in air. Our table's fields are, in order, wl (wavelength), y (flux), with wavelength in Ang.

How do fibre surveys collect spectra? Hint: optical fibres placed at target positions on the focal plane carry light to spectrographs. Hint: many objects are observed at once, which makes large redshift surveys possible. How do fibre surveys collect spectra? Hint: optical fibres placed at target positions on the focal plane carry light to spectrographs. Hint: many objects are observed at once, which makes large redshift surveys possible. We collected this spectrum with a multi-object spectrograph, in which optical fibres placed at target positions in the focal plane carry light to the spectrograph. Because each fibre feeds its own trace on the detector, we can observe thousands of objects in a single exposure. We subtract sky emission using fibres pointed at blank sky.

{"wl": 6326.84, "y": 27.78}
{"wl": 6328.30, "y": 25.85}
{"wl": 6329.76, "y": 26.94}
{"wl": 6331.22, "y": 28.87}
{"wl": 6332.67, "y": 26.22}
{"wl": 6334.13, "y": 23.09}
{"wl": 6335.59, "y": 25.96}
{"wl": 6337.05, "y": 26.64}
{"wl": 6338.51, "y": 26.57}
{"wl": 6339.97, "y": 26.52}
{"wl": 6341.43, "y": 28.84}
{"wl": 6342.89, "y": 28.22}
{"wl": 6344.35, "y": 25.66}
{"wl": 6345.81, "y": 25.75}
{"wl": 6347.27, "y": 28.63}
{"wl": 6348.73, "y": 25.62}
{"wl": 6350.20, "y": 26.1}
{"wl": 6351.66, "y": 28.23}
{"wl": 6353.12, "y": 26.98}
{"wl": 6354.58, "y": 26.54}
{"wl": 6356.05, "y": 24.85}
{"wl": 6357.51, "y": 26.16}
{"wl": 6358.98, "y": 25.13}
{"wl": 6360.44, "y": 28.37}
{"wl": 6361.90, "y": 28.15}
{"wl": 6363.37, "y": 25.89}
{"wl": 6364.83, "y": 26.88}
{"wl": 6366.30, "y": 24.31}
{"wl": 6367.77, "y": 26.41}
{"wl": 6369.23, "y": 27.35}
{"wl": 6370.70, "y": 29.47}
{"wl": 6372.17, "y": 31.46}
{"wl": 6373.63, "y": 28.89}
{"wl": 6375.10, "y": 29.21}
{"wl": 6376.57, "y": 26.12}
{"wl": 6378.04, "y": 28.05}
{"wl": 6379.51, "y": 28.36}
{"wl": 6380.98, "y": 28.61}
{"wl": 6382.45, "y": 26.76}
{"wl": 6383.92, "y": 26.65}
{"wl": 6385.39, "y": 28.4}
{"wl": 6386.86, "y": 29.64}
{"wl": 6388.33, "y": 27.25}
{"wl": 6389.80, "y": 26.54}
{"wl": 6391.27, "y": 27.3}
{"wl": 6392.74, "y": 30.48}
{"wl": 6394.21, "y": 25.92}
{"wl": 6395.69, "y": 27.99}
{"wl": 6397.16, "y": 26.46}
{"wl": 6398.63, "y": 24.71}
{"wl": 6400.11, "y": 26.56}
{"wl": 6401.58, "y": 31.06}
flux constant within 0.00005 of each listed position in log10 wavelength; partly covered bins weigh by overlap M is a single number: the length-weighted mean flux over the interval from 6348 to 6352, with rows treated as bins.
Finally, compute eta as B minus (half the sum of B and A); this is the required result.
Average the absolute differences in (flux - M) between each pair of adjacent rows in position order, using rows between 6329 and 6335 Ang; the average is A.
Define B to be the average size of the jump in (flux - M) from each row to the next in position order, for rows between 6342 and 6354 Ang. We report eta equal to -0.40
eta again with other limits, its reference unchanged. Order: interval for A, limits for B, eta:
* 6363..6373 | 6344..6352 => -0.03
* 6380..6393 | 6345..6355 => 0.10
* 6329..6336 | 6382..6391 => -0.70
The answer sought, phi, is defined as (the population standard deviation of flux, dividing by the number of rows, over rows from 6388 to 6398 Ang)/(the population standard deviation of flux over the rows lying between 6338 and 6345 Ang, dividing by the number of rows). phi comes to 1.19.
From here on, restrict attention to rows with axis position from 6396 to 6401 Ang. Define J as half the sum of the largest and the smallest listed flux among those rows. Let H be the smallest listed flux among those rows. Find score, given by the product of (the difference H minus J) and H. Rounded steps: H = 24.71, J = 25.6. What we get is -23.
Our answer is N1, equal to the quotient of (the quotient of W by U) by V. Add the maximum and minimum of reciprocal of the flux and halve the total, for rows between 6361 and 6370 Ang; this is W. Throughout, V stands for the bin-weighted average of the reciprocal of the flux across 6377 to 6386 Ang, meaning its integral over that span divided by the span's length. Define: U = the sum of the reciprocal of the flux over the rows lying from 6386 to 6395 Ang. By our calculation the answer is 4.92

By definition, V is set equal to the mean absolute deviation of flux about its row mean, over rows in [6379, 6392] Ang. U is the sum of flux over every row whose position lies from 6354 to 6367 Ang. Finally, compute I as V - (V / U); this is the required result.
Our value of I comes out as 0.91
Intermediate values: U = 236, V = 0.91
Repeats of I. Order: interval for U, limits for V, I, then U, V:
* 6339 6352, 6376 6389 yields 0.94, 244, 0.95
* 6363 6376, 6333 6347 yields 1.10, 250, 1.11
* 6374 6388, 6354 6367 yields 1.09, 252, 1.09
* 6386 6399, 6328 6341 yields 0.90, 246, 0.90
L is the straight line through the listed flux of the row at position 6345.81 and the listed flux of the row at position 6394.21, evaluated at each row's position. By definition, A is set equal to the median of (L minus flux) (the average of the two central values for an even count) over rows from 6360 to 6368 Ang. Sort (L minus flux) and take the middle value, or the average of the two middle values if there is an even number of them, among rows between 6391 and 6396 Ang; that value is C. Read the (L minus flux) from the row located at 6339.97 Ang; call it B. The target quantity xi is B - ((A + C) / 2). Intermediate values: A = -0.8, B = -0.8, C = -1.7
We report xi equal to 0.5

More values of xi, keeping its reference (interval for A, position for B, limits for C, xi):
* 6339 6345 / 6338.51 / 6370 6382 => 1.4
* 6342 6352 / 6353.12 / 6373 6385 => 0.1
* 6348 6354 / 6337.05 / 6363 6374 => 0.1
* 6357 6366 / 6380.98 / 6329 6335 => -1.9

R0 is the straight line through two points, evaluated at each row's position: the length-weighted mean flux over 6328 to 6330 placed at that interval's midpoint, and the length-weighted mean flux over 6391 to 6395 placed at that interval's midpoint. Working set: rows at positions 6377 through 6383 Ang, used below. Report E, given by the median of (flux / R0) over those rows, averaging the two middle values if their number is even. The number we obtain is 1.02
